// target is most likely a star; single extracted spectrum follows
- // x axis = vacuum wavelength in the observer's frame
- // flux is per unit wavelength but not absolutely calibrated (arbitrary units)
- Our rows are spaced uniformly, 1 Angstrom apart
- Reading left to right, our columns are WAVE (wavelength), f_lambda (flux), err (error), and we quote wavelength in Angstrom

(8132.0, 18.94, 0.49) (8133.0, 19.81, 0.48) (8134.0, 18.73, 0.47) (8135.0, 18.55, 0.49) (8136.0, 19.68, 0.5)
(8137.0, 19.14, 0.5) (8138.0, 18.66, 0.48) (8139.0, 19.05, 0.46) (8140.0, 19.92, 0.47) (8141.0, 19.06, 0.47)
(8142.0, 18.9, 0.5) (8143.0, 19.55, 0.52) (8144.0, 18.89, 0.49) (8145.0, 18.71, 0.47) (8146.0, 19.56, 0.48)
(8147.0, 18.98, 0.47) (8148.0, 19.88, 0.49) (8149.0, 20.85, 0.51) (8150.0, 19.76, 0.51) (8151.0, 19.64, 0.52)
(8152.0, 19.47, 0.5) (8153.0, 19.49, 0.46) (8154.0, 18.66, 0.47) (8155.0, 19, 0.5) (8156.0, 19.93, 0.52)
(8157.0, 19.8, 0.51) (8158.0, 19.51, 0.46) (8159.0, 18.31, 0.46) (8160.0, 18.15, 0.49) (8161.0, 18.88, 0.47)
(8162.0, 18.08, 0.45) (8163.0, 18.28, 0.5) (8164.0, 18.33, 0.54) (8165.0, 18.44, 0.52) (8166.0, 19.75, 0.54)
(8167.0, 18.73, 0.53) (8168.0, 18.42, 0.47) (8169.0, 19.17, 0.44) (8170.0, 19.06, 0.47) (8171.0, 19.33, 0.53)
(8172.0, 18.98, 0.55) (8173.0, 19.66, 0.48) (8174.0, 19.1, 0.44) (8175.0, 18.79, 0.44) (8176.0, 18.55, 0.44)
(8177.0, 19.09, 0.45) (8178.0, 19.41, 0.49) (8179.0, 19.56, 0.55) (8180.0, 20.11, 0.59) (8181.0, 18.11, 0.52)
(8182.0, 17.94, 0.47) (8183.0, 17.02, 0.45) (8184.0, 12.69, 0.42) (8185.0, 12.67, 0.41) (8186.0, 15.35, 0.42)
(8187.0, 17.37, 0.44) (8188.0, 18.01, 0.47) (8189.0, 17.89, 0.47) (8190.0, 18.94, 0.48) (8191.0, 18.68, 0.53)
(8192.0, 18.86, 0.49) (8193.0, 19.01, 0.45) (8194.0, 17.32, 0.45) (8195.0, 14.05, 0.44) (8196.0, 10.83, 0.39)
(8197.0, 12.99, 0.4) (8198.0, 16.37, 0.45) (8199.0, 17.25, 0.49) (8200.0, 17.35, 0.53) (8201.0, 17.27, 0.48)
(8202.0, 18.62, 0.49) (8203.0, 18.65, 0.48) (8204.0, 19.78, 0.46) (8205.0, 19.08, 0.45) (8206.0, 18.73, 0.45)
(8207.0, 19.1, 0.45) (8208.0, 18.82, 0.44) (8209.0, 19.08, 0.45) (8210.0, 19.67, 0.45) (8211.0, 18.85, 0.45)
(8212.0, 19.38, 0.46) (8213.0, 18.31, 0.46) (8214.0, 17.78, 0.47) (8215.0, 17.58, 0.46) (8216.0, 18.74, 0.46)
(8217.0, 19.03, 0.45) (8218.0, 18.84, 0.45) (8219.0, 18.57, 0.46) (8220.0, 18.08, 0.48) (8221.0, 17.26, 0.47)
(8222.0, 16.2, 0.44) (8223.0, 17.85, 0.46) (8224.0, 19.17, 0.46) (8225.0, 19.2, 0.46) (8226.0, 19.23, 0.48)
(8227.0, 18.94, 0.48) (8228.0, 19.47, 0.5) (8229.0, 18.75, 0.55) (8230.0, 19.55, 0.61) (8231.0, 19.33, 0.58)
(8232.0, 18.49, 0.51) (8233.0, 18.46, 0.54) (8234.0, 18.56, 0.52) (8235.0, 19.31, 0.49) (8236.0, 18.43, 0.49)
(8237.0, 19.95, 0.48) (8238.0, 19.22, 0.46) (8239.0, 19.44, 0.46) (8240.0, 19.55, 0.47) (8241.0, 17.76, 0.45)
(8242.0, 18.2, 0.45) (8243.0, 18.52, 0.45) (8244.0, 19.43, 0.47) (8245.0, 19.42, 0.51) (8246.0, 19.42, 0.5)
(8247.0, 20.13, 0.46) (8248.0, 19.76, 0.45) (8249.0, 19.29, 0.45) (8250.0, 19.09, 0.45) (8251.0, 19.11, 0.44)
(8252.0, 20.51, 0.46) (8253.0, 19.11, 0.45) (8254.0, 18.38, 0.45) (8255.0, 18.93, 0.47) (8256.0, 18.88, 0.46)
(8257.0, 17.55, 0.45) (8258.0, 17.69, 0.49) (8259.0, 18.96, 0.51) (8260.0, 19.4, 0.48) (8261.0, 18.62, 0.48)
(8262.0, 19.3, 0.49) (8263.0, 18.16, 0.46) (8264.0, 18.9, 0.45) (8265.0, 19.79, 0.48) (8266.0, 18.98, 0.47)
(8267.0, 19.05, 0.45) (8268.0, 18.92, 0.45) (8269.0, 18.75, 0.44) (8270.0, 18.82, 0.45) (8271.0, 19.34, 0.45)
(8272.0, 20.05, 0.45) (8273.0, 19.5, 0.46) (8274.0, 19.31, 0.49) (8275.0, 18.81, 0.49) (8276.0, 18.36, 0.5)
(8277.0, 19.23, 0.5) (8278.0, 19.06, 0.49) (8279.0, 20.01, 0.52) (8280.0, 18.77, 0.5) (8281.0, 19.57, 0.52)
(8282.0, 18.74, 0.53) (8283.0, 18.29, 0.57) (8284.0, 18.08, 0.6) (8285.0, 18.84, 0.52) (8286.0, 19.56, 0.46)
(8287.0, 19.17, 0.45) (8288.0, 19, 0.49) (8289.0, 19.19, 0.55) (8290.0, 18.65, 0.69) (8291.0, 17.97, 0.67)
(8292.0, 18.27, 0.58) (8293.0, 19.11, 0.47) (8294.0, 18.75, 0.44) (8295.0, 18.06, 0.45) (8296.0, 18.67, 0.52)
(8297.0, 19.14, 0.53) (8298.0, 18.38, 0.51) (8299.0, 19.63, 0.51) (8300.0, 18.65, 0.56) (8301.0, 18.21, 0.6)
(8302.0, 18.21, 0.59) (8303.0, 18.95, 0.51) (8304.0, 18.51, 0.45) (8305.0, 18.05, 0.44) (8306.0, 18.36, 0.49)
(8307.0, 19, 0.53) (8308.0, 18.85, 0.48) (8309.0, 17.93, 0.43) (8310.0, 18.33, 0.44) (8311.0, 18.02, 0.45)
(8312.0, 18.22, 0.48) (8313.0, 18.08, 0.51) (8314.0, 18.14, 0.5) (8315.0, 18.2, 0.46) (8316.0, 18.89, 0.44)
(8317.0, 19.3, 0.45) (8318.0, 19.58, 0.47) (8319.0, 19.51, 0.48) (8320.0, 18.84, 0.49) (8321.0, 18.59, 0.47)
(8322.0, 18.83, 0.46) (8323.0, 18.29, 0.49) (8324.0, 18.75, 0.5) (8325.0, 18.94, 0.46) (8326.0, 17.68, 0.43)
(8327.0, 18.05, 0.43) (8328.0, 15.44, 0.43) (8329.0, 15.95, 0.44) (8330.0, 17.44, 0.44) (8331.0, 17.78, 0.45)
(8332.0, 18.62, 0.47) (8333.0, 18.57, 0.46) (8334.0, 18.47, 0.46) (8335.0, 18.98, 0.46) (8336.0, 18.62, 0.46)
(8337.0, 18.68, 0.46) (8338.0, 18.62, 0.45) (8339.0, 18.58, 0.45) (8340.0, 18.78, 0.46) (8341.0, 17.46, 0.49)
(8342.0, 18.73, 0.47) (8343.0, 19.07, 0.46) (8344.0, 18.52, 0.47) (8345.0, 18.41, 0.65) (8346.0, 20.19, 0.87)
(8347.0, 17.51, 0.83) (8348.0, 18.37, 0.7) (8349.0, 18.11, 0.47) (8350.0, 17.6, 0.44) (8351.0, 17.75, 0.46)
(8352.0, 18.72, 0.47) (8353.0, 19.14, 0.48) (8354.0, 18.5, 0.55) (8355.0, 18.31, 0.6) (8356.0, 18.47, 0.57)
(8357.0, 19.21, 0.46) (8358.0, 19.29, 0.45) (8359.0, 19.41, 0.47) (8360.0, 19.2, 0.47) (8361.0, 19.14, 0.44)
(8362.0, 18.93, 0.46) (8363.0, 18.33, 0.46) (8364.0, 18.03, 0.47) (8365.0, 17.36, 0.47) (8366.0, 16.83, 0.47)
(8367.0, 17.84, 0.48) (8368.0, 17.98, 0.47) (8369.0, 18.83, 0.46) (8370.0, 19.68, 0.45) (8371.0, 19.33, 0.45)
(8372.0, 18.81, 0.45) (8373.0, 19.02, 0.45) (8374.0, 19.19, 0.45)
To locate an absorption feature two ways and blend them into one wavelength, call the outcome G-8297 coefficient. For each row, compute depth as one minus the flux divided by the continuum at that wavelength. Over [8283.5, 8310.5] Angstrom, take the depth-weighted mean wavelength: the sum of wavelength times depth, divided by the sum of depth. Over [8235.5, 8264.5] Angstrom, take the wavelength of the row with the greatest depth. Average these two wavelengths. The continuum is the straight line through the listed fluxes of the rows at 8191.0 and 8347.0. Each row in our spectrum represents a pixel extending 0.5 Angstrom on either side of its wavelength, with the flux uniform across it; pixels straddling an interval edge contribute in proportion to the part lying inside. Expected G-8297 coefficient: 8276.6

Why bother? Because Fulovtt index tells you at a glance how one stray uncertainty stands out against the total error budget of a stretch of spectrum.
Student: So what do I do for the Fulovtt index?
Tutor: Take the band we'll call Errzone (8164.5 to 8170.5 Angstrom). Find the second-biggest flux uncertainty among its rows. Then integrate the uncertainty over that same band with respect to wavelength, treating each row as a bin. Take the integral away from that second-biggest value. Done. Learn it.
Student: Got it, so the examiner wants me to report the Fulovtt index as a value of -2.44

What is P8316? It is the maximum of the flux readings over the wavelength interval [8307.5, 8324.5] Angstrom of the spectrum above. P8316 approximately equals 19.58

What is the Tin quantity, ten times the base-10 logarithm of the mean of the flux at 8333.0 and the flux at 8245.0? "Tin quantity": 12.79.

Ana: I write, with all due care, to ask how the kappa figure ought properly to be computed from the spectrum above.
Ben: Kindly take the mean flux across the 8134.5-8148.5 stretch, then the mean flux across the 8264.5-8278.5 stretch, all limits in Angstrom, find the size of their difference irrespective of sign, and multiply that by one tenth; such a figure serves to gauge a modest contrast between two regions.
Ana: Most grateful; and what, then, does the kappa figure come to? 0.00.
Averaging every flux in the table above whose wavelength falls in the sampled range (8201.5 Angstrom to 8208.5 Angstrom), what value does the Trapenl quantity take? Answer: 19.0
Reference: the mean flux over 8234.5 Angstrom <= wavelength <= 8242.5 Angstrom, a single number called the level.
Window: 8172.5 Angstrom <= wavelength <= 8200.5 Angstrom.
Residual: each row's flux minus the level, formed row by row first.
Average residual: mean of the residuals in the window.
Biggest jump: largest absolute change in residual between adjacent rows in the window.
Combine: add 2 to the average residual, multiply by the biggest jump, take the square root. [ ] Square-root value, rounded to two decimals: 1.07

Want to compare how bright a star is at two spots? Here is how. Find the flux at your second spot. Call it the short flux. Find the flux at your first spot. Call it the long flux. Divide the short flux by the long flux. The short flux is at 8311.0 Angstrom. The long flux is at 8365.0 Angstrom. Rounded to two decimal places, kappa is 1.04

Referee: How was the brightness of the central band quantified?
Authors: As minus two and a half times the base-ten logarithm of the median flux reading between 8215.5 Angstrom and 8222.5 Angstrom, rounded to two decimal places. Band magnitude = -3.17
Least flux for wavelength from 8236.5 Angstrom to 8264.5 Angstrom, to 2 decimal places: 17.55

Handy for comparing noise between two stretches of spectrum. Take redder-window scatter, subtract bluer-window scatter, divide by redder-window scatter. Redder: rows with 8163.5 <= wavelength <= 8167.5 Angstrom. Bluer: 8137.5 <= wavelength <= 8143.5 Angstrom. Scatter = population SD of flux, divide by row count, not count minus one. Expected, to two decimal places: 0.25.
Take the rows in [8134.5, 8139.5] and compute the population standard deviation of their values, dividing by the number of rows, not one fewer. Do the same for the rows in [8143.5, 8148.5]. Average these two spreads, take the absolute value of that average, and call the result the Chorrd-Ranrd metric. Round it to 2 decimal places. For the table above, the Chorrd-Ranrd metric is 0.42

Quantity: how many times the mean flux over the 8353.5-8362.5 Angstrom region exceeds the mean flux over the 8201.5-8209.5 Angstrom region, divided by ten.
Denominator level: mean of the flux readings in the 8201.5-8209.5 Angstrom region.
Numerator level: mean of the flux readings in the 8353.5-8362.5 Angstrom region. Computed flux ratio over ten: 0.100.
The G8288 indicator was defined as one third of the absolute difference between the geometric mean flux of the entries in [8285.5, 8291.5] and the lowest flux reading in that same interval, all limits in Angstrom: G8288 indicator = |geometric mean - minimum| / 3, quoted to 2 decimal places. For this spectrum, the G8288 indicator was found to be 0.32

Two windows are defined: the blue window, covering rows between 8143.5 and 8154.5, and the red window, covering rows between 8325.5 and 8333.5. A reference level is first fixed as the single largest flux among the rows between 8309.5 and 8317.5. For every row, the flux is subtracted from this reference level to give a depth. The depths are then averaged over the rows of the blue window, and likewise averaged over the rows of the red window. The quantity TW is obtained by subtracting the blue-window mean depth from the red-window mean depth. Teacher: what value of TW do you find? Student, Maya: 2.0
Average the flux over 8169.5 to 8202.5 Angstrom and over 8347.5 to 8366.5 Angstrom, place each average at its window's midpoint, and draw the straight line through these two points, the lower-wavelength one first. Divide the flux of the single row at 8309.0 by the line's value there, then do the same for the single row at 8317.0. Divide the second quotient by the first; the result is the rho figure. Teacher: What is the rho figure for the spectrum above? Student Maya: 1.07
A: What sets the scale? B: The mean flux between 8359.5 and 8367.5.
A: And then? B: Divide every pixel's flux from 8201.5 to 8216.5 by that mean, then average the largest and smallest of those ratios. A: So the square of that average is 1.05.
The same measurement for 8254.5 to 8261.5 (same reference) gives 1.03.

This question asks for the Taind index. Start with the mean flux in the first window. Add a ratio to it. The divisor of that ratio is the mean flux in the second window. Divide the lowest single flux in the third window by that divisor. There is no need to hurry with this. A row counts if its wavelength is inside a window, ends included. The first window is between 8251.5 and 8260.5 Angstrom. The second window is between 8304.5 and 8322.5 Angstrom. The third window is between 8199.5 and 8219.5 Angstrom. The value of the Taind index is 19.8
